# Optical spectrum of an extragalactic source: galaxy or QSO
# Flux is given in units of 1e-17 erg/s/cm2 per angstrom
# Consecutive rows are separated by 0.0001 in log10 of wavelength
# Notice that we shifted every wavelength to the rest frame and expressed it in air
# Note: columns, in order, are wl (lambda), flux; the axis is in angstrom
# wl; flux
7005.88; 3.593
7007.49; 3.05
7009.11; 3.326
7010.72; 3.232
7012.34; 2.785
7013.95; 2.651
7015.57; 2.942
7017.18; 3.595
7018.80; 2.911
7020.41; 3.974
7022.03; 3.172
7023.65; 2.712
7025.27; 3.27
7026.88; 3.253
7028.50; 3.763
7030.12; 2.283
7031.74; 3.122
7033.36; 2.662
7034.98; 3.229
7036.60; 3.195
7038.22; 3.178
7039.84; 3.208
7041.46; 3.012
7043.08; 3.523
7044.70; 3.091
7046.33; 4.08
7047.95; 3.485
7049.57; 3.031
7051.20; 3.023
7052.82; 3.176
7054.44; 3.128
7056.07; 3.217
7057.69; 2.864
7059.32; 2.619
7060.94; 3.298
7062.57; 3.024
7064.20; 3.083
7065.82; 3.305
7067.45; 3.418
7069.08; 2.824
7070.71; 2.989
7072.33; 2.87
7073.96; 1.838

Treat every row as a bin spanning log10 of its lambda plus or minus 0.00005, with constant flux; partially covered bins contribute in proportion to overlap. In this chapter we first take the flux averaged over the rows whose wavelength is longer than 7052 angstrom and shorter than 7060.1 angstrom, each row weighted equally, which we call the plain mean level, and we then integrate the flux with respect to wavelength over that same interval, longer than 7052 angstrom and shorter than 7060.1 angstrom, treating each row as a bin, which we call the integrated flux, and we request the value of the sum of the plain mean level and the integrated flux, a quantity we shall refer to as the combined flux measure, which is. 27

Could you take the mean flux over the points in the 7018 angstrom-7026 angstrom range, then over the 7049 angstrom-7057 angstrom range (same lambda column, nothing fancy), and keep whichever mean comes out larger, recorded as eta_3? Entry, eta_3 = 3.21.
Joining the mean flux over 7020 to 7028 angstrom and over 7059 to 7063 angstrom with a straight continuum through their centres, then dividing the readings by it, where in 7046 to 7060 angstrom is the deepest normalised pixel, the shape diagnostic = 7059.32 angstrom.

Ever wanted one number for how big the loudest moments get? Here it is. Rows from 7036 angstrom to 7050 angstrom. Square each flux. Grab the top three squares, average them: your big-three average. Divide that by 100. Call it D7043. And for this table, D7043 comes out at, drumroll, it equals 0.137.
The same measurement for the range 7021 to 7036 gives 0.118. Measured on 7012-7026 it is 0.131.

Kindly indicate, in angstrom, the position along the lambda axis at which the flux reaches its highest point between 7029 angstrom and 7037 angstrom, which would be 7034.98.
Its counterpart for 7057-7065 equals 7060.94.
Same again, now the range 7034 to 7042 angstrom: 7034.98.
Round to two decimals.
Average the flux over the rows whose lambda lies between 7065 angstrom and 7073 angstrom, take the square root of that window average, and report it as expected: 1.76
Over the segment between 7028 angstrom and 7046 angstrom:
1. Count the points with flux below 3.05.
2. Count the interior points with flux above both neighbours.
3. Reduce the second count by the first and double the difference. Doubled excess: 2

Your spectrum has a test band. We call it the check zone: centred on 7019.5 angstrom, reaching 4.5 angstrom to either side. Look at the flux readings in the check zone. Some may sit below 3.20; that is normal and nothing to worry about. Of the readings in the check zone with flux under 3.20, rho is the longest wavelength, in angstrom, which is 7023.65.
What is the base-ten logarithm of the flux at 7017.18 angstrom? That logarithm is 0.556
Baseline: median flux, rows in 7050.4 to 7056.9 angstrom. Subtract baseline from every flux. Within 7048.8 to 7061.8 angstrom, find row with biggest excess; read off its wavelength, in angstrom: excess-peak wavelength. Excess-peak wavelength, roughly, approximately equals 7060.94 angstrom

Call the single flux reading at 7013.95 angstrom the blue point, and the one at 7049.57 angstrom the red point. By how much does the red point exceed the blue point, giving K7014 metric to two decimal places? 0.38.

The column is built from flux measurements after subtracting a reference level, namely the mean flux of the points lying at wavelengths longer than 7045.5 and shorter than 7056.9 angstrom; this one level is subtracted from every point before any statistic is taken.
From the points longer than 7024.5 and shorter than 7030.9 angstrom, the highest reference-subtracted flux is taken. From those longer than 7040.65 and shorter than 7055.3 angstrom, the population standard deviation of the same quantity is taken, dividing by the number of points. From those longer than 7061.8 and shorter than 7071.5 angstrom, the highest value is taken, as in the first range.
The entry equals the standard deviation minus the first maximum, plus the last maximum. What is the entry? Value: -0.01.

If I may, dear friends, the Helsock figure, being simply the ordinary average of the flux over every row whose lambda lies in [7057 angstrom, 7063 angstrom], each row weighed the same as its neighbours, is 2.95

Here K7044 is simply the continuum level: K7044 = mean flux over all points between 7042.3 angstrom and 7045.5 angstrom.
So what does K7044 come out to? 3.31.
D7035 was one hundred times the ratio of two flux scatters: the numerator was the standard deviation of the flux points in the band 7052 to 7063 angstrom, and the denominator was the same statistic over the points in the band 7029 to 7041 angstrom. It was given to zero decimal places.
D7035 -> 64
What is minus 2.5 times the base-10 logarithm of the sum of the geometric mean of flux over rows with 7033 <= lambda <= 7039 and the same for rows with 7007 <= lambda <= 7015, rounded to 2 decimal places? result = -1.96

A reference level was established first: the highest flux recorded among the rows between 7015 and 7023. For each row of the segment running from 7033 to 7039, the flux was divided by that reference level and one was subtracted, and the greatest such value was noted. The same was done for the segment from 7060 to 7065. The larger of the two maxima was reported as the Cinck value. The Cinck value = -0.17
